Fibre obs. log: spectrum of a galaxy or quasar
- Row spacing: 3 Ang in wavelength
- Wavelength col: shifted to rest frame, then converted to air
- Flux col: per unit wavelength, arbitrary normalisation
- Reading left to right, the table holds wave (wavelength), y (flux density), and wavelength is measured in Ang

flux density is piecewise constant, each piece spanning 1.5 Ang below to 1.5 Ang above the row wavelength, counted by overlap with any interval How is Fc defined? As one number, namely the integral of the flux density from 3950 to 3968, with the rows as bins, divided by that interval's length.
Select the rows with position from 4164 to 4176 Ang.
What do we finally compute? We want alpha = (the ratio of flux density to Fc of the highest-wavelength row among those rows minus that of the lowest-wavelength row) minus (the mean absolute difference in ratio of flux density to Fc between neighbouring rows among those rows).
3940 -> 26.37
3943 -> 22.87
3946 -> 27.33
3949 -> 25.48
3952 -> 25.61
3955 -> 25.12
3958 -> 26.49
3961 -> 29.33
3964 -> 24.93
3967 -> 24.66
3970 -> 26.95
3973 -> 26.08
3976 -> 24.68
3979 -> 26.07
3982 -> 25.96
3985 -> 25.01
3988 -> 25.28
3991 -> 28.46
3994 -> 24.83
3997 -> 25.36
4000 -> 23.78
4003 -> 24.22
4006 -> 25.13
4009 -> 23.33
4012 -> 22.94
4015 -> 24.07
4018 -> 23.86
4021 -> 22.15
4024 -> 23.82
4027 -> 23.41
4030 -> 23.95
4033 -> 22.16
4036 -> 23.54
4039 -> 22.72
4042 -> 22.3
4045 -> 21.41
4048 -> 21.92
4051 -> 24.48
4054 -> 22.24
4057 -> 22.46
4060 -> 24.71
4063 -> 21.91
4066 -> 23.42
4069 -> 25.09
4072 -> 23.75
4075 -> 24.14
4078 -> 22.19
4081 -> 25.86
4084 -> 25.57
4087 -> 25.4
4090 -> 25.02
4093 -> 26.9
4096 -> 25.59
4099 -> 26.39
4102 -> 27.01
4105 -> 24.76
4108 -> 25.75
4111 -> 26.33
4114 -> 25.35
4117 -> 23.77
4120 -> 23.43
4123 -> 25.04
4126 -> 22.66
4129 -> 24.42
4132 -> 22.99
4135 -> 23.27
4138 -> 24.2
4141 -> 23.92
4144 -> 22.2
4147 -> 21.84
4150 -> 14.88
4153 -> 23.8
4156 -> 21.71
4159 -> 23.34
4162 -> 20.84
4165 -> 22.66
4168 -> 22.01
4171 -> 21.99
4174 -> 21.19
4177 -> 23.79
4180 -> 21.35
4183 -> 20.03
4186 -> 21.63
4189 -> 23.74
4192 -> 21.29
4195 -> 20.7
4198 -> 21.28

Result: -0.08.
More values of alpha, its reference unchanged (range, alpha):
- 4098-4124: -0.09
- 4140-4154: -0.18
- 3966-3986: -0.03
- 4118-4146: -0.10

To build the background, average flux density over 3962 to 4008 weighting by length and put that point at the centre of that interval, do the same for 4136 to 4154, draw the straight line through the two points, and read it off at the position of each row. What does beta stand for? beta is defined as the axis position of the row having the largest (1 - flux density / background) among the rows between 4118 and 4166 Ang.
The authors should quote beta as 4150 Ang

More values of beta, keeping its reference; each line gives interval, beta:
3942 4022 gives 3943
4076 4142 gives 4078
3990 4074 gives 4045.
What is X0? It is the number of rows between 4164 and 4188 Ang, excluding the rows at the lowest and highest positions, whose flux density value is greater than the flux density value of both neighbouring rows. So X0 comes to 1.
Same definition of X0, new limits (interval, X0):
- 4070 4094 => 2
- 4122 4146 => 2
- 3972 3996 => 2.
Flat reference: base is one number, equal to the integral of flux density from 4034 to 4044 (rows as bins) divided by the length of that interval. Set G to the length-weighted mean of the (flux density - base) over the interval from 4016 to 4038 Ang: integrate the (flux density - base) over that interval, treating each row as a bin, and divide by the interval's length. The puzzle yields 0.5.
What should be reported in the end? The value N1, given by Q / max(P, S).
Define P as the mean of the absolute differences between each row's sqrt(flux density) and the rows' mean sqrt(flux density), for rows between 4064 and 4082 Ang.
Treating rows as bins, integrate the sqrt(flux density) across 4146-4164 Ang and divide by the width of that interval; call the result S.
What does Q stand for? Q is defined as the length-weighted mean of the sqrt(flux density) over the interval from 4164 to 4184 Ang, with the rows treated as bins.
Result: 1.02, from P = 0.10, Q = 4.68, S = 4.58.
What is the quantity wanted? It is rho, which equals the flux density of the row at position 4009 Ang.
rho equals 23.33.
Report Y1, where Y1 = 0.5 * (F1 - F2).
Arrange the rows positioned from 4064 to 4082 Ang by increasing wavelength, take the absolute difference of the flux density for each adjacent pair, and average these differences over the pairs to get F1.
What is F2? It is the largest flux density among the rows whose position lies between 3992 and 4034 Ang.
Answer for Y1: -11.8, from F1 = 1.8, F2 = 25.36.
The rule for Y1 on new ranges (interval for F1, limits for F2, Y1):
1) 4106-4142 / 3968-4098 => -13.7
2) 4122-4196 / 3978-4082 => -13.2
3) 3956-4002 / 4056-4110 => -12.7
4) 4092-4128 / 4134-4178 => -11.5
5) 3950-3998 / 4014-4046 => -11.2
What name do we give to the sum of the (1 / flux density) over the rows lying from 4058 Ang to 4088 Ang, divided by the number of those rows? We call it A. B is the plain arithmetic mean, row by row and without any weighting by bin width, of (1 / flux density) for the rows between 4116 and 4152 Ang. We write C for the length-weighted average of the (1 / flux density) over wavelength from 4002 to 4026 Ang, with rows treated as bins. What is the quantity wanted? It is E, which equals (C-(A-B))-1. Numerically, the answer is -0.954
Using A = 0.041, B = 0.0448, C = 0.0423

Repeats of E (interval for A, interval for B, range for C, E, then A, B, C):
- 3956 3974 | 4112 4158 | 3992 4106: -0.952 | 0.038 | 0.0443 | 0.0418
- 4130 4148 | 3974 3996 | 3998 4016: -0.963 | 0.043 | 0.0389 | 0.0418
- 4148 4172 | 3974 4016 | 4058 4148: -0.966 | 0.048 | 0.0402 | 0.0411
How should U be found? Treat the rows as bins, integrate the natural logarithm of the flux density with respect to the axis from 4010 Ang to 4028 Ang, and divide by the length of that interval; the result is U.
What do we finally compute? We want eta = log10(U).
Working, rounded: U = 3.15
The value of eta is 0.498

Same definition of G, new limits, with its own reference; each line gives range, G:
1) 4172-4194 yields -0.9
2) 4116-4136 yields 0.9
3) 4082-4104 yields 3.2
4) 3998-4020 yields 1.2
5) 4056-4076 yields 0.9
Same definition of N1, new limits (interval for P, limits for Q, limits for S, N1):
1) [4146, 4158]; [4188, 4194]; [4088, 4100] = 0.93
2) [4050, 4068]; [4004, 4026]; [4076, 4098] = 0.97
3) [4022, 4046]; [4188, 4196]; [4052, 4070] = 0.97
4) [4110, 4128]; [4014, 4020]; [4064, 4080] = 1.00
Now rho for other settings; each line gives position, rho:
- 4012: 22.94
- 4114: 25.35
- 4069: 25.09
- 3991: 28.46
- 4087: 25.4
